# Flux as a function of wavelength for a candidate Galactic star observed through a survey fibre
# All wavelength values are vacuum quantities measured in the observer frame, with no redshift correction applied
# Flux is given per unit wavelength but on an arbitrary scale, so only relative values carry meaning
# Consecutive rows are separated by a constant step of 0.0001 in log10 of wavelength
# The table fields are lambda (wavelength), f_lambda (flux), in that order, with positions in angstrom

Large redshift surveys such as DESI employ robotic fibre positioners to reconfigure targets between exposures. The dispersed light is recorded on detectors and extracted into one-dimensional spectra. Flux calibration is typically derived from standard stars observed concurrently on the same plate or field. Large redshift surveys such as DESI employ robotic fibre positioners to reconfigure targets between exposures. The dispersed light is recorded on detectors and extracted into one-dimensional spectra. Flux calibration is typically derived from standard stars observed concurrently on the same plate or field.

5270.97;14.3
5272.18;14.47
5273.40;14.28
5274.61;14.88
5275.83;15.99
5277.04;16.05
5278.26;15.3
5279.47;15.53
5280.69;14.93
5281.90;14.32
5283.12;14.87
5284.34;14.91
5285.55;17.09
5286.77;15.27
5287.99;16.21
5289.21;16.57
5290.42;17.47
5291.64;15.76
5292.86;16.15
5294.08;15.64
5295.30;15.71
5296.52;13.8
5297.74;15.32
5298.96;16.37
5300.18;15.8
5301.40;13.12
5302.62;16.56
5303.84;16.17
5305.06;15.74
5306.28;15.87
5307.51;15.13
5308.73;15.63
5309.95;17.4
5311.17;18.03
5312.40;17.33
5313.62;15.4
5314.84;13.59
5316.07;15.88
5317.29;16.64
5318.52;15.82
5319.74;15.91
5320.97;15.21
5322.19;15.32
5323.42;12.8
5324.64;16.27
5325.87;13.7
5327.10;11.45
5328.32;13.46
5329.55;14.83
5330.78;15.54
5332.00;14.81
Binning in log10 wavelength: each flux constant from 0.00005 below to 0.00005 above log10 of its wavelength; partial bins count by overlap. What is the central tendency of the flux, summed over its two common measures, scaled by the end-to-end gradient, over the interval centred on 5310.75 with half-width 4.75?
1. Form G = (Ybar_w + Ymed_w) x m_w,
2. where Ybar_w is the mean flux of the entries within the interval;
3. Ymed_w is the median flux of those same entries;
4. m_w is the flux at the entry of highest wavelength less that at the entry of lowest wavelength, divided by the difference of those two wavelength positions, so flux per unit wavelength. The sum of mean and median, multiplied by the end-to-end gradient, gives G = -8.5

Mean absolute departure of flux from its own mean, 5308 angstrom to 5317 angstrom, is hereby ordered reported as 1.21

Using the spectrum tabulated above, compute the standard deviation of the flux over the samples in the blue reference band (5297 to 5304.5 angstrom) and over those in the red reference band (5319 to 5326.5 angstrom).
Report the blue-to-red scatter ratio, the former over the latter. 0.95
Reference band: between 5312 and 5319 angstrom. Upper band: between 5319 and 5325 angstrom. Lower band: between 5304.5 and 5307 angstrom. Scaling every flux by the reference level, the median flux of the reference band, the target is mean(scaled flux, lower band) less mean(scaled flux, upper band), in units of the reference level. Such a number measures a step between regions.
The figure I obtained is 0.04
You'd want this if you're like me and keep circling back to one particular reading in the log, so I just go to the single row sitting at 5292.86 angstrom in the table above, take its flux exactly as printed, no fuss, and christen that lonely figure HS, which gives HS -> 16.15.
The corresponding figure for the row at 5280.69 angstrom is 14.93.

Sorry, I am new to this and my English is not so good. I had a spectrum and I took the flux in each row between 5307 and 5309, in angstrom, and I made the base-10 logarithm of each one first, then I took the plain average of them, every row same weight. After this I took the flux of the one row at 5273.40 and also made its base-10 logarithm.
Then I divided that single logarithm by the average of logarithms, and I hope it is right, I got 0.97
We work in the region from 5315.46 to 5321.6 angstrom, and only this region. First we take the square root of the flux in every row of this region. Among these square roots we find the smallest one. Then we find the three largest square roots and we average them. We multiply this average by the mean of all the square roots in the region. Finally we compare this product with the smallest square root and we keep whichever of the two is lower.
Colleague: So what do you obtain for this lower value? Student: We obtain 3.9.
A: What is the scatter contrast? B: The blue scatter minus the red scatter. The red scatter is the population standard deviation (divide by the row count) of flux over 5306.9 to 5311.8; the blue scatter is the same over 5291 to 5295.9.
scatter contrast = -1.0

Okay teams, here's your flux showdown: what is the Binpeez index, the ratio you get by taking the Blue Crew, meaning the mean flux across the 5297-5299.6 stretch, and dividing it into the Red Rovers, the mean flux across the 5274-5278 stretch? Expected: 0.99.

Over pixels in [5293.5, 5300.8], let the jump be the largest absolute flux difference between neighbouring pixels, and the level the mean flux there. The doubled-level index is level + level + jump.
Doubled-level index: 33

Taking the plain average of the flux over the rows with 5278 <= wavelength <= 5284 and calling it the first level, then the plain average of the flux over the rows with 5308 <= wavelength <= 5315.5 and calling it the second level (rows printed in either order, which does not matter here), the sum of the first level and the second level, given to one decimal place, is 31.2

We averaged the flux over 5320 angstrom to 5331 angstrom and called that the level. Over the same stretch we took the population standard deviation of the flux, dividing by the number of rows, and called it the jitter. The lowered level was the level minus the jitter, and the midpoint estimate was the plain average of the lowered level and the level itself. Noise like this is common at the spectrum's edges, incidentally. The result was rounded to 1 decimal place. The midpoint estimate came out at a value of 13.6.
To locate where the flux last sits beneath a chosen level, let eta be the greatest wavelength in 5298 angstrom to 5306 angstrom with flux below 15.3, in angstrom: 5301.40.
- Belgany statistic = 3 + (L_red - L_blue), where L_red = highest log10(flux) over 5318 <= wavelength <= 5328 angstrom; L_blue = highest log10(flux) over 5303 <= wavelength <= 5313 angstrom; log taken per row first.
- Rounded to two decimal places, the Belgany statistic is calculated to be 2.96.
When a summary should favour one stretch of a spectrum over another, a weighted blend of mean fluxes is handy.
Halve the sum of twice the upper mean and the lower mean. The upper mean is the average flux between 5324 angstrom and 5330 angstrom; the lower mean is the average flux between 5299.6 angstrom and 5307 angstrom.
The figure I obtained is 21.7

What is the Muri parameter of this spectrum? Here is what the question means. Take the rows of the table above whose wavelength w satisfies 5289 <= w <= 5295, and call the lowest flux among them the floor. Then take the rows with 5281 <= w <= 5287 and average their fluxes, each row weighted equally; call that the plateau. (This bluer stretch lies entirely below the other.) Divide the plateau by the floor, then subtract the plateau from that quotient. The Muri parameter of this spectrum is -14.31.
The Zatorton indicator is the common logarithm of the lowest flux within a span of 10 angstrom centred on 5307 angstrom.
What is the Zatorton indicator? 1.18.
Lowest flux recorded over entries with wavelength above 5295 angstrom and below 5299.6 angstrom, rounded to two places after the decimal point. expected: 13.80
